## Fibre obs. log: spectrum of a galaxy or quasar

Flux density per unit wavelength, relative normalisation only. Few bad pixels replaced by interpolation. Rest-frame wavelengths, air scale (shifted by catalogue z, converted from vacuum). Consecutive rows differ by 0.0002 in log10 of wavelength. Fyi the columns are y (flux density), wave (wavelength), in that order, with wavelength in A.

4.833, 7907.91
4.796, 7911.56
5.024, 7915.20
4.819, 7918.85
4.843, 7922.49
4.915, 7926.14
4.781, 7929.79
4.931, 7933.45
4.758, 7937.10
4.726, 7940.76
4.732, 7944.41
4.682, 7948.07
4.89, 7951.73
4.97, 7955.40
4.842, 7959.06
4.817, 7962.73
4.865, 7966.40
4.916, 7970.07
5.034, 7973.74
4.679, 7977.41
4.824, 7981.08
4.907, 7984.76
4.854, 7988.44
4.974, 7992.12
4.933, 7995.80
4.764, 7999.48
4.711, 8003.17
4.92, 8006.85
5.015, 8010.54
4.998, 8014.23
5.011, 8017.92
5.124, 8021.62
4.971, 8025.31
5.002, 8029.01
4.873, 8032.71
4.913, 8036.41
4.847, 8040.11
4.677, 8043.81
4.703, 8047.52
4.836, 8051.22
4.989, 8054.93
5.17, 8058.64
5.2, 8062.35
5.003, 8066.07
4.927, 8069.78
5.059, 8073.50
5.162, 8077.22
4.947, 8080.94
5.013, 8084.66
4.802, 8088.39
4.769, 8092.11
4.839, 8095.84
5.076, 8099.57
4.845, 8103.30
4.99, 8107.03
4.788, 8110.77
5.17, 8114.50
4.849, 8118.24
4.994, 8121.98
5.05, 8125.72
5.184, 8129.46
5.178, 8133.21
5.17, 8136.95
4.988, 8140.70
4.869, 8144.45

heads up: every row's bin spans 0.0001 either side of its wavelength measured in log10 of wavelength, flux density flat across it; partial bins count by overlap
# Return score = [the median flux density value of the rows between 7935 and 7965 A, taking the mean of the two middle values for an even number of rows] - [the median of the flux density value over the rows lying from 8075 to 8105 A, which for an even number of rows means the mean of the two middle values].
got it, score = -0.11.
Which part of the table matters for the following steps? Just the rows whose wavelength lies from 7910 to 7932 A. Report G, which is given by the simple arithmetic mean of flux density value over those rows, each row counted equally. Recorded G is 4.86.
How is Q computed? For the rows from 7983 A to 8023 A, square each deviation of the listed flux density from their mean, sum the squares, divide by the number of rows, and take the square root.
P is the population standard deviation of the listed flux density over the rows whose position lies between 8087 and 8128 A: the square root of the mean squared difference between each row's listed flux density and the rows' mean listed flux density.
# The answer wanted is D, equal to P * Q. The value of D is 0.0146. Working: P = 0.130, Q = 0.113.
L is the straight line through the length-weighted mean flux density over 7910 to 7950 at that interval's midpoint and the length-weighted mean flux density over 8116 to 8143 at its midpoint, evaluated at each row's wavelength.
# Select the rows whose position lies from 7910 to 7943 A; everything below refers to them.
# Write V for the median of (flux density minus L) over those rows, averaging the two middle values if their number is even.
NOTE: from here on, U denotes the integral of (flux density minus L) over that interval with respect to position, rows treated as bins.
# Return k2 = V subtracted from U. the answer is 0.9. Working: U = 0.9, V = 0.01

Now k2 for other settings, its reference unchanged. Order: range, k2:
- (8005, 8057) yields -1.0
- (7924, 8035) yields 0.2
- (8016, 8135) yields -3.1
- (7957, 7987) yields -0.3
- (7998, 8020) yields -0.2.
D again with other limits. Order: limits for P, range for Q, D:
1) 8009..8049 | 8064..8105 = 0.0157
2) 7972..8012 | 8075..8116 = 0.0160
